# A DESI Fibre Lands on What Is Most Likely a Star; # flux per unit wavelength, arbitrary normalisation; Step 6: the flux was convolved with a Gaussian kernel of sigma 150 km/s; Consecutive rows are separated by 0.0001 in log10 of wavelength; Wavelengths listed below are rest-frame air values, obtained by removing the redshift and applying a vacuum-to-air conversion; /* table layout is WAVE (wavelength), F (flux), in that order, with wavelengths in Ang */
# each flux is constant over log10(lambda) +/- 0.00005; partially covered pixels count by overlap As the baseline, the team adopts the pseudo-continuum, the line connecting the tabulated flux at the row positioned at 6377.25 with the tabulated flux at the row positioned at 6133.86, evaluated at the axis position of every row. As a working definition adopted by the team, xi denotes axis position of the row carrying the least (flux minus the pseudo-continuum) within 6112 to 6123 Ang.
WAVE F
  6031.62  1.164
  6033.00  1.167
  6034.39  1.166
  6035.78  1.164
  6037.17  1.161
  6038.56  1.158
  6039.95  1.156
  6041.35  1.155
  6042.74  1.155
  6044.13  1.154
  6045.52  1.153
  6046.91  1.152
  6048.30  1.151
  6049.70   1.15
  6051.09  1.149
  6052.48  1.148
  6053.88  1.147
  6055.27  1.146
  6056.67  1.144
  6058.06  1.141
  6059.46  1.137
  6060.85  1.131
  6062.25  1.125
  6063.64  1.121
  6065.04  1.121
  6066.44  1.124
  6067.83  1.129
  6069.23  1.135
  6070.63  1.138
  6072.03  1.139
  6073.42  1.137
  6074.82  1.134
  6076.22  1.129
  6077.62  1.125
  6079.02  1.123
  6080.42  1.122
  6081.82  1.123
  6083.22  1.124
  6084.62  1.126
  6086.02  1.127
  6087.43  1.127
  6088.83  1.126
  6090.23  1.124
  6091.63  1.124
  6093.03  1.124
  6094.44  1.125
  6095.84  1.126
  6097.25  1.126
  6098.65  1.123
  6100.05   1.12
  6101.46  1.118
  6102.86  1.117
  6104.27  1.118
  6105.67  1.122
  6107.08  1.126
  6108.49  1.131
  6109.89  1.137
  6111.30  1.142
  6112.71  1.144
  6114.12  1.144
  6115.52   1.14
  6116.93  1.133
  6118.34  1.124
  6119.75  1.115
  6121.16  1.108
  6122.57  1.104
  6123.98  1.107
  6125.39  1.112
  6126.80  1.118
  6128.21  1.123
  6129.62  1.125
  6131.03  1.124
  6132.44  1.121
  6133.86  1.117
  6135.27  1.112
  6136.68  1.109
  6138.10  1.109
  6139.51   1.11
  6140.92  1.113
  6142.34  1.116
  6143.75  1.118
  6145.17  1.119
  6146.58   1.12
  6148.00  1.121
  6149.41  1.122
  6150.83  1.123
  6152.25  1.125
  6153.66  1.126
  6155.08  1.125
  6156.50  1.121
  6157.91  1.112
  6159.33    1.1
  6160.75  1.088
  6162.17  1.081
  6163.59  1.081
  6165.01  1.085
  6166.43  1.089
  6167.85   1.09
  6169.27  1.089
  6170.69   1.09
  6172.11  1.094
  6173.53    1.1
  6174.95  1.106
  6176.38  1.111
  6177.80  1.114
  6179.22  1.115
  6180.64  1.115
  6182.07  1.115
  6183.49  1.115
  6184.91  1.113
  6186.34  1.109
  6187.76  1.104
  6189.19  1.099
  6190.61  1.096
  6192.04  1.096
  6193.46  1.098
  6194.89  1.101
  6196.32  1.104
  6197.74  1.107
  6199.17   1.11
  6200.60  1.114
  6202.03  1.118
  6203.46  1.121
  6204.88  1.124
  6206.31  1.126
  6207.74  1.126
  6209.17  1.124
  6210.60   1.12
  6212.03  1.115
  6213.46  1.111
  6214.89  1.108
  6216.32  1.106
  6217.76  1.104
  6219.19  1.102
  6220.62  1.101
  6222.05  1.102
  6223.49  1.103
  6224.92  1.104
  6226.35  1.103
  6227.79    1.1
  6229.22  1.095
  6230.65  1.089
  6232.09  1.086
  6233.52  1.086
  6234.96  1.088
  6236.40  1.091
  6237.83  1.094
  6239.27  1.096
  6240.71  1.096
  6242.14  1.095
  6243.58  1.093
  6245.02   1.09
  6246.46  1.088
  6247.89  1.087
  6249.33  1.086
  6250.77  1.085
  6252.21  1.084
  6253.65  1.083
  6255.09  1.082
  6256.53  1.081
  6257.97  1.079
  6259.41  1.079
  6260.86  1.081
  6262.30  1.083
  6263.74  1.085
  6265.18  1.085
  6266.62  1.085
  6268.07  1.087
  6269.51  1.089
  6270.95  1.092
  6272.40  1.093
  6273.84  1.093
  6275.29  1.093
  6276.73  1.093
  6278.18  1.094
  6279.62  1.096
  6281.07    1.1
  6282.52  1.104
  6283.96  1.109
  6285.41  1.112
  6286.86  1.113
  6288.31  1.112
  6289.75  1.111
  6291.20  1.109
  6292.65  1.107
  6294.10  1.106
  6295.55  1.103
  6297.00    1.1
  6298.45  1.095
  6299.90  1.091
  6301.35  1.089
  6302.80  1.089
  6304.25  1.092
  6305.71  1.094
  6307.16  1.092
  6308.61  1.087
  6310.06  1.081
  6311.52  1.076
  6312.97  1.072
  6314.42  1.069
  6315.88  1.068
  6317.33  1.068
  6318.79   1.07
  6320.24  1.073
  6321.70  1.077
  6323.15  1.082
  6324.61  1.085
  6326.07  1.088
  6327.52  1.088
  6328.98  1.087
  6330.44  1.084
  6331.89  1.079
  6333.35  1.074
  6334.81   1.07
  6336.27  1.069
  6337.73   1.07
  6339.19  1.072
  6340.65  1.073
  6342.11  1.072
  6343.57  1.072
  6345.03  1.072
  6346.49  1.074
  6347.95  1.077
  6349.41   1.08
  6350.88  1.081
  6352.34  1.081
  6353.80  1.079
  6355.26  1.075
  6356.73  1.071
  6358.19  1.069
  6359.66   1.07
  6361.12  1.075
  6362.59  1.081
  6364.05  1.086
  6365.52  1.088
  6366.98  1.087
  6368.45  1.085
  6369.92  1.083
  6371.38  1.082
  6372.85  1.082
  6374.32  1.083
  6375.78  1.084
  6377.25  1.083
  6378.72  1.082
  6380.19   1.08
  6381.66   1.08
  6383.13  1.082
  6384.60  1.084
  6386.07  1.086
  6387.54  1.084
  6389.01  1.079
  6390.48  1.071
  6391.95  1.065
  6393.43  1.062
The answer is 6122.57 Ang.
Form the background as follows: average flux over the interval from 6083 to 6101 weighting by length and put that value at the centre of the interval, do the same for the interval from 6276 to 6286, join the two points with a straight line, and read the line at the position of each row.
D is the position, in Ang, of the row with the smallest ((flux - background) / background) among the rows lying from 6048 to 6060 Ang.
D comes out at 6059.46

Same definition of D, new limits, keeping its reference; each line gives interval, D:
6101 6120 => 6102.86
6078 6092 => 6080.42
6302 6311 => 6310.06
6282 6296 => 6282.52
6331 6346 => 6336.27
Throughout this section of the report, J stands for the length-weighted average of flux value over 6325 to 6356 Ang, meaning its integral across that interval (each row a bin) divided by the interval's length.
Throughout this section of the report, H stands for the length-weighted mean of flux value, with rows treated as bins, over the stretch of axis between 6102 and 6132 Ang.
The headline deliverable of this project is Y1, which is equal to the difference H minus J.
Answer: 0.05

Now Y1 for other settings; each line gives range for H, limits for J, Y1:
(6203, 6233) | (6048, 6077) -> -0.03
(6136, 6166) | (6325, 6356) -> 0.03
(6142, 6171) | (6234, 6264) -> 0.02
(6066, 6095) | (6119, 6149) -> 0.01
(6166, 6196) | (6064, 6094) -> -0.02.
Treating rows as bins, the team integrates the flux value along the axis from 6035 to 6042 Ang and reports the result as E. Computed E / 8.1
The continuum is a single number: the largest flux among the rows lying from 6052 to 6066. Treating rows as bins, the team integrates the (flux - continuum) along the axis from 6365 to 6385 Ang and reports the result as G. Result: -1.30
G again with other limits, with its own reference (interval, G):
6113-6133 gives -0.53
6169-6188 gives -0.78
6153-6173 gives -1.00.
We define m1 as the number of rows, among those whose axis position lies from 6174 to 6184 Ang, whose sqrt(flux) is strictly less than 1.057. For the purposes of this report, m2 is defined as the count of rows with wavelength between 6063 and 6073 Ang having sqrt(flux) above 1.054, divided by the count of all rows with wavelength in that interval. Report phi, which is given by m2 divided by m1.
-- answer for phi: 0.143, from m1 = 7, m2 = 1.0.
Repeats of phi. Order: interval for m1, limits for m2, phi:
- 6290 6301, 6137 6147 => 0.102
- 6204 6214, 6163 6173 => 0.000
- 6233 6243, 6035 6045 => 0.143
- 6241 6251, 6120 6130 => 0.082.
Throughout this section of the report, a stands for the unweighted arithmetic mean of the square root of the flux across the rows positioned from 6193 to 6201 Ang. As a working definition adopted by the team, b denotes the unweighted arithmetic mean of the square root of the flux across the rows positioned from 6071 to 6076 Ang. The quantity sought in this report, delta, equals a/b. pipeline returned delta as 0.99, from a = 1.05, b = 1.07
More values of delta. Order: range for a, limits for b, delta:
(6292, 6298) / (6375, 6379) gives 1.01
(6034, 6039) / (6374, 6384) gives 1.04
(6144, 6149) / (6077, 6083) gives 1.00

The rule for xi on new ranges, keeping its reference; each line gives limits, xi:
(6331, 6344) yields 6336.27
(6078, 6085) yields 6080.42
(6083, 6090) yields 6083.22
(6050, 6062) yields 6060.85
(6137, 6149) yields 6138.10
